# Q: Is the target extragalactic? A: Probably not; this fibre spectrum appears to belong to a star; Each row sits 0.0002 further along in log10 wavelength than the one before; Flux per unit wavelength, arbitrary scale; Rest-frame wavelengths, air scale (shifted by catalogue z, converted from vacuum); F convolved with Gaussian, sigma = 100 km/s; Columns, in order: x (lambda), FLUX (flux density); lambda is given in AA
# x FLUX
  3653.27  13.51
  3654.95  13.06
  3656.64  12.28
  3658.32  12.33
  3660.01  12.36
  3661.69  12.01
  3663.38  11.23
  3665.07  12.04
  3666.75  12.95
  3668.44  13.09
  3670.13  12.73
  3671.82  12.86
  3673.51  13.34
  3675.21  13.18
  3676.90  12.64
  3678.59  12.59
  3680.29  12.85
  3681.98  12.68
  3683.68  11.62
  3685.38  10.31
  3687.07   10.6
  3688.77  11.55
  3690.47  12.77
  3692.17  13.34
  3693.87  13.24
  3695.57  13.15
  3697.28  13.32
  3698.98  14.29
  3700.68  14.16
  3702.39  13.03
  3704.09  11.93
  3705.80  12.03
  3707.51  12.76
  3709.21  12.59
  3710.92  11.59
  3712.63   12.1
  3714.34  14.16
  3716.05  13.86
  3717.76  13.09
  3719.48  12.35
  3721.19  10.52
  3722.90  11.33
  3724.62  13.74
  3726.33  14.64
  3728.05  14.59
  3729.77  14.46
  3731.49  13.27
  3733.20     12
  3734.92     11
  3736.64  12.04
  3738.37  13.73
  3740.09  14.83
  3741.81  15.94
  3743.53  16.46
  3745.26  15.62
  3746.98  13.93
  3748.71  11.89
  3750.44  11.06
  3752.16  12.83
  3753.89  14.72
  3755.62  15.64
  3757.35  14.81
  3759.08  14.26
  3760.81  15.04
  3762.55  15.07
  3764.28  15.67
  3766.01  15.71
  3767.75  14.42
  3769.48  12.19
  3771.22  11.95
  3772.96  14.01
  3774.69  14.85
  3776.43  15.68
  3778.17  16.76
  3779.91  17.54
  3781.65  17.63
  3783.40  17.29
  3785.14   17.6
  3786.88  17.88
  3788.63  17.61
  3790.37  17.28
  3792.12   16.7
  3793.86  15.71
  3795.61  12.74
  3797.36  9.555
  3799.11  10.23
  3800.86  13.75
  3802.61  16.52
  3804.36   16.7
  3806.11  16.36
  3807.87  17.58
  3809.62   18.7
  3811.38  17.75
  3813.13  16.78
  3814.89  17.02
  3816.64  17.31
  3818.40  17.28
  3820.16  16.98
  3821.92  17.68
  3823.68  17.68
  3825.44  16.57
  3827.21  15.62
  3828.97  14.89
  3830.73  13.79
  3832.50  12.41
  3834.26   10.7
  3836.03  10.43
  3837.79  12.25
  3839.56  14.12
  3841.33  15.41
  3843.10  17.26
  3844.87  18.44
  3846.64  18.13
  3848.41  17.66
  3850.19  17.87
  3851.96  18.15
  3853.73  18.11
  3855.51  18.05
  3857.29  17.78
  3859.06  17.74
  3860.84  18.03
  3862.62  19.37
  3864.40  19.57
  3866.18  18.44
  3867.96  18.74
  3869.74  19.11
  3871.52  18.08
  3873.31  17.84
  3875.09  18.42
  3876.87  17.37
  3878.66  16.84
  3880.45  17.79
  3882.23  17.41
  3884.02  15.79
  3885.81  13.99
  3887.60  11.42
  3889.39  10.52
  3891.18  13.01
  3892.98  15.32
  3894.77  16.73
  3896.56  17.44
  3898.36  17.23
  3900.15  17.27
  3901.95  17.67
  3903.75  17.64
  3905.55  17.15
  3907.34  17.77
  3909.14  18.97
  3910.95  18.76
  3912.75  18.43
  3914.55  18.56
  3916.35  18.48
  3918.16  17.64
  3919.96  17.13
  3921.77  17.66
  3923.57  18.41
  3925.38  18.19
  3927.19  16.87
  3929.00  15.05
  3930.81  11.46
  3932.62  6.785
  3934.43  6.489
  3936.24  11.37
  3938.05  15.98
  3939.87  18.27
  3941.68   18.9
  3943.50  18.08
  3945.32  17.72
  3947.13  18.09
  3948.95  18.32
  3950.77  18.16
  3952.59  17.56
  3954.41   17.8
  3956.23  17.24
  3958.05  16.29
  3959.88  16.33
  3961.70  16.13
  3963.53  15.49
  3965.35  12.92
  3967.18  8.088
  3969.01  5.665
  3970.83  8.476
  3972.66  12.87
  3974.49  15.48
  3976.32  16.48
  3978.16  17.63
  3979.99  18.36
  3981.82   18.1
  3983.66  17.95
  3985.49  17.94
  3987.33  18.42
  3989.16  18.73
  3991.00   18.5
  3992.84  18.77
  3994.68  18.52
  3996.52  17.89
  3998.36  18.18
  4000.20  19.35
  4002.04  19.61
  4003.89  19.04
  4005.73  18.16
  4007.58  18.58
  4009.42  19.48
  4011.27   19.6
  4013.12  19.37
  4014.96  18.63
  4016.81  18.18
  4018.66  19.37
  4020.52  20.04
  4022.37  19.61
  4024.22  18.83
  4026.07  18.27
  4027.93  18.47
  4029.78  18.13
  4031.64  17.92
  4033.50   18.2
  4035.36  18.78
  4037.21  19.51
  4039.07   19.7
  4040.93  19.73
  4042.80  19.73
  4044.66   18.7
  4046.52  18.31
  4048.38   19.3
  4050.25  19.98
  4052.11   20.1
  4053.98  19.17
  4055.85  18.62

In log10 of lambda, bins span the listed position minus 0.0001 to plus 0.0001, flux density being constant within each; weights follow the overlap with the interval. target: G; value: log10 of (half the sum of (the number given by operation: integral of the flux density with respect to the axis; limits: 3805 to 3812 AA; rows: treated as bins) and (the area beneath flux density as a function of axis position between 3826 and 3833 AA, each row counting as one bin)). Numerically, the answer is 2.05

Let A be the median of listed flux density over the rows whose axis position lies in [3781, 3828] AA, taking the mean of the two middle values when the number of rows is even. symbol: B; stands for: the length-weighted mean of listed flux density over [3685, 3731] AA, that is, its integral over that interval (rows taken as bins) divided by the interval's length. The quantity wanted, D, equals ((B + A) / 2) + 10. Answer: 24.9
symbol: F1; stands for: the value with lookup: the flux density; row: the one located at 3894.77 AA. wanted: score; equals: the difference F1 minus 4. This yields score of 12.7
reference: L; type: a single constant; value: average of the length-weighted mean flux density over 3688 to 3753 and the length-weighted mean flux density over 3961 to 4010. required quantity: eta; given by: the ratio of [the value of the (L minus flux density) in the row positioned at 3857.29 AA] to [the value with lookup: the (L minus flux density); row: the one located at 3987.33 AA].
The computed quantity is 0.8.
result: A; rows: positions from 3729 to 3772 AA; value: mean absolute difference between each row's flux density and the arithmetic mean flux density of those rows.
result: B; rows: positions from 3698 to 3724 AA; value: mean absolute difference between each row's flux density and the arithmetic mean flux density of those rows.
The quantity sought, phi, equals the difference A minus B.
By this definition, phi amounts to 0.5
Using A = 1.4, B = 0.9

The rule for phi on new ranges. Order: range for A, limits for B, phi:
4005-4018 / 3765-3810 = -1.4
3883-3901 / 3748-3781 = 0.8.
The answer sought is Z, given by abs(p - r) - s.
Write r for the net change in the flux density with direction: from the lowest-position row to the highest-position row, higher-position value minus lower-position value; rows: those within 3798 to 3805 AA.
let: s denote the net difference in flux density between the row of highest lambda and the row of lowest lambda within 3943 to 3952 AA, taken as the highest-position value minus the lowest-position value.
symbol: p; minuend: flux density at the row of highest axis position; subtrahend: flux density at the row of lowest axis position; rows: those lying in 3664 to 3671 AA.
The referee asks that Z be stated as 6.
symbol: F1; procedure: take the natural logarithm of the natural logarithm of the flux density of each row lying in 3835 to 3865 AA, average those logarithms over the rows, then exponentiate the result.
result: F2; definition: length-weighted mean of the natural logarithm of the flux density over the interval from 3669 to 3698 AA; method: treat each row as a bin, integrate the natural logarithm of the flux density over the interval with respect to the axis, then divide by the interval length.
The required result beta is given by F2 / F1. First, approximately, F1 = 2.81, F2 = 2.52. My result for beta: 0.90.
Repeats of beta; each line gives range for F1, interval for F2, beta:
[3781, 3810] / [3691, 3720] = 0.94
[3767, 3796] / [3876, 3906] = 1.00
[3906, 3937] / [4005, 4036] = 1.09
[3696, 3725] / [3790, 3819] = 1.08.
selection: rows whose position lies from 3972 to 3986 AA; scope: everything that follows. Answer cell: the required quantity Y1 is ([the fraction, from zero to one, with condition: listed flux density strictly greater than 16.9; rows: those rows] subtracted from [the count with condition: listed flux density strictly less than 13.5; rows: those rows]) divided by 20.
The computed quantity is 0.02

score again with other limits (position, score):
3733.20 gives 8.0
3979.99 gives 14.4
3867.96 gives 14.7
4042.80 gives 15.7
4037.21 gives 15.5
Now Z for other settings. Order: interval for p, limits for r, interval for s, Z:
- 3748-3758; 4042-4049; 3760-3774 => 4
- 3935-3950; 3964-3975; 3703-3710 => 4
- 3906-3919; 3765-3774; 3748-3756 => -2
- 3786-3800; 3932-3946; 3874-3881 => 19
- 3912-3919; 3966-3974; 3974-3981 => 3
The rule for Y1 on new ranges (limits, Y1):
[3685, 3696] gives 0.35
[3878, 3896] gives 0.14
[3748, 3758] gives 0.15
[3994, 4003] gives -0.05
